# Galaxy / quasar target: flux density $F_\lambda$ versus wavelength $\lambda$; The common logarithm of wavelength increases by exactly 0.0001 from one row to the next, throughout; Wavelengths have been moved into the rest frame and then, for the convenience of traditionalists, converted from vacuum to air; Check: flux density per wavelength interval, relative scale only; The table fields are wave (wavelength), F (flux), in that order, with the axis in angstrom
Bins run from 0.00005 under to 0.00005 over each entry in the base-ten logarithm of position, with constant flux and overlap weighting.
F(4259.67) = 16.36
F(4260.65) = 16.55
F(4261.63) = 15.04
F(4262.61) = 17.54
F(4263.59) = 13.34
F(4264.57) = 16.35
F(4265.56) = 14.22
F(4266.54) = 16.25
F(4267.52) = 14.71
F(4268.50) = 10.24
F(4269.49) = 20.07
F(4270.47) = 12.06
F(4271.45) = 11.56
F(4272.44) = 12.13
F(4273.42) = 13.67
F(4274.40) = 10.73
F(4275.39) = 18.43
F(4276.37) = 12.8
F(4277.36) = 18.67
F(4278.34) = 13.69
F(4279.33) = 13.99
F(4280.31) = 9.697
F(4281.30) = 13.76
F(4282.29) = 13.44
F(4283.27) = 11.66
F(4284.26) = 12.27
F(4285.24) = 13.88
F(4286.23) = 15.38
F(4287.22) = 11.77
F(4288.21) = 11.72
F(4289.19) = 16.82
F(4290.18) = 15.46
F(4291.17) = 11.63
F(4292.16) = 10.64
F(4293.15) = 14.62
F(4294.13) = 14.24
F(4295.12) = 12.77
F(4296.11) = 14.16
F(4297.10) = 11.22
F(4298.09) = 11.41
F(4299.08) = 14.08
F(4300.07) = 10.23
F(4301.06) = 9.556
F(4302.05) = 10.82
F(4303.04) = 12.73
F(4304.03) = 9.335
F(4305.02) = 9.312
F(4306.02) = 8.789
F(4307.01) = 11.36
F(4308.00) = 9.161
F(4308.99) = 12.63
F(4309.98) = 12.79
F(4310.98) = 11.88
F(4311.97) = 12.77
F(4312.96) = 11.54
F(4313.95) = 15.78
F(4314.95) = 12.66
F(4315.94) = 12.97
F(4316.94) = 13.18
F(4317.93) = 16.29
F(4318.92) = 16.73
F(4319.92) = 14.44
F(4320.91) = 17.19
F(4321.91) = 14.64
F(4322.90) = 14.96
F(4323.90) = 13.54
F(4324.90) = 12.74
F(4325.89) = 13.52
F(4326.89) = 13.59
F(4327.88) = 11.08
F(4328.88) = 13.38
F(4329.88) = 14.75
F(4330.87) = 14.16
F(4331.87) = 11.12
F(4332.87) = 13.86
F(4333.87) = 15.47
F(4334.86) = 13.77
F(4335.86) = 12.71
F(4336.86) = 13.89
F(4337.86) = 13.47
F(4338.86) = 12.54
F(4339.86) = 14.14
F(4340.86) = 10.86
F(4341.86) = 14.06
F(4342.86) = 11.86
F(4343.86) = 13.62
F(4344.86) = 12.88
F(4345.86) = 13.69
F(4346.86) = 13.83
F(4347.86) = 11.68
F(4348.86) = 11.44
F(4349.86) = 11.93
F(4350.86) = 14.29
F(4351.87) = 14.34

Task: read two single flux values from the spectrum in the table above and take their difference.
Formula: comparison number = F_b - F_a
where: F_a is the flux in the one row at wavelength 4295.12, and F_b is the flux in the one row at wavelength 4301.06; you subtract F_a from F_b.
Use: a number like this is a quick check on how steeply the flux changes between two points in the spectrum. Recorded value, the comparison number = -3.2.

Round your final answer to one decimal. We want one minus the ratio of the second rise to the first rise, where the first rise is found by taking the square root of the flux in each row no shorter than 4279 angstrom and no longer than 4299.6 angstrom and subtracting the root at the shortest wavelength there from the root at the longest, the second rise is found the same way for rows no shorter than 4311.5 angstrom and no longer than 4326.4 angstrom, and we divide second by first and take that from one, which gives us -7.6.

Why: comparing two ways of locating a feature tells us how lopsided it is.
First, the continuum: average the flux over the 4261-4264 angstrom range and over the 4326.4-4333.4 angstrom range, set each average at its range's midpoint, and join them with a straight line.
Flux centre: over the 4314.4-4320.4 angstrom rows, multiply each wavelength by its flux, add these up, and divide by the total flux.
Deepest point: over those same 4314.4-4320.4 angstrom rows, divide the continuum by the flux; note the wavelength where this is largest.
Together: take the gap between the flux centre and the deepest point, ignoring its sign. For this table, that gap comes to 2.6 angstrom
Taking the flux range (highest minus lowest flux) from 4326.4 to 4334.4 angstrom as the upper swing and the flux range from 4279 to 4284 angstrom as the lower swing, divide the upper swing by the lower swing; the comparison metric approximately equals 1.02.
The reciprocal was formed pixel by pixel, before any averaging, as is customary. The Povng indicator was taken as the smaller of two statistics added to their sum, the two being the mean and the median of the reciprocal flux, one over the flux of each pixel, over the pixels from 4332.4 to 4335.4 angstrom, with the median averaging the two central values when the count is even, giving 0.21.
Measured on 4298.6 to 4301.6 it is 0.28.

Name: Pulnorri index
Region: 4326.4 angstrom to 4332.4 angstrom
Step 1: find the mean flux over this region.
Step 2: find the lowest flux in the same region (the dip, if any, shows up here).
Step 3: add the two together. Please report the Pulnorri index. 24.1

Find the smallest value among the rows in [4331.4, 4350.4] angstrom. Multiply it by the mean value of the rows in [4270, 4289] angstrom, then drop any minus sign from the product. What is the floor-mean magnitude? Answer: 144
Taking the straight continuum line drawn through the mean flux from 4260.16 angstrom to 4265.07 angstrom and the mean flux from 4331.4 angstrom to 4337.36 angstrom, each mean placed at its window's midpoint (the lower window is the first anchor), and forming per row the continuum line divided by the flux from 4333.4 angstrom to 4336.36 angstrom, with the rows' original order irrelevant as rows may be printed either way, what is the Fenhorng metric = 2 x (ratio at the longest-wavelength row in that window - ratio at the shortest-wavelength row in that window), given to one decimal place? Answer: 0.4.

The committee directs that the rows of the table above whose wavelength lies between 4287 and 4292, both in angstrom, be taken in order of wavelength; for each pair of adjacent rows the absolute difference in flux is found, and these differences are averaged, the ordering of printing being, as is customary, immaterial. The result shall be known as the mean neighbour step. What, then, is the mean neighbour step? 2.6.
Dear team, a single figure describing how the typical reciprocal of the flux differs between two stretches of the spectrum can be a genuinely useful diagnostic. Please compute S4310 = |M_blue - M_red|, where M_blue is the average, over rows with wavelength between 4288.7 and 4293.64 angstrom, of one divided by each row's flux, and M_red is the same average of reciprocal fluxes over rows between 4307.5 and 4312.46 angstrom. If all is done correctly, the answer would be 0.011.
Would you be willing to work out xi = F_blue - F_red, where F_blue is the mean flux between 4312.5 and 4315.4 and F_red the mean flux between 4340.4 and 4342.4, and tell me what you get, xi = 0.87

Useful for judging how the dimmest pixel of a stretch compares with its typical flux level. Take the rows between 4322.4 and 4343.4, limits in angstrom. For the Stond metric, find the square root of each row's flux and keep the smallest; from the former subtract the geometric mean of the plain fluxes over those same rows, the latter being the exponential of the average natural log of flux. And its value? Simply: -10.0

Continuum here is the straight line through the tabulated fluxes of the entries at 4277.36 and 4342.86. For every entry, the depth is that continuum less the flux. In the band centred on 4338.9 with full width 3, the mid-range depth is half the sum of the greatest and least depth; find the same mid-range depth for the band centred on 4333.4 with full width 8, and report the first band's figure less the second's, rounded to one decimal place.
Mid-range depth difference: -0.7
